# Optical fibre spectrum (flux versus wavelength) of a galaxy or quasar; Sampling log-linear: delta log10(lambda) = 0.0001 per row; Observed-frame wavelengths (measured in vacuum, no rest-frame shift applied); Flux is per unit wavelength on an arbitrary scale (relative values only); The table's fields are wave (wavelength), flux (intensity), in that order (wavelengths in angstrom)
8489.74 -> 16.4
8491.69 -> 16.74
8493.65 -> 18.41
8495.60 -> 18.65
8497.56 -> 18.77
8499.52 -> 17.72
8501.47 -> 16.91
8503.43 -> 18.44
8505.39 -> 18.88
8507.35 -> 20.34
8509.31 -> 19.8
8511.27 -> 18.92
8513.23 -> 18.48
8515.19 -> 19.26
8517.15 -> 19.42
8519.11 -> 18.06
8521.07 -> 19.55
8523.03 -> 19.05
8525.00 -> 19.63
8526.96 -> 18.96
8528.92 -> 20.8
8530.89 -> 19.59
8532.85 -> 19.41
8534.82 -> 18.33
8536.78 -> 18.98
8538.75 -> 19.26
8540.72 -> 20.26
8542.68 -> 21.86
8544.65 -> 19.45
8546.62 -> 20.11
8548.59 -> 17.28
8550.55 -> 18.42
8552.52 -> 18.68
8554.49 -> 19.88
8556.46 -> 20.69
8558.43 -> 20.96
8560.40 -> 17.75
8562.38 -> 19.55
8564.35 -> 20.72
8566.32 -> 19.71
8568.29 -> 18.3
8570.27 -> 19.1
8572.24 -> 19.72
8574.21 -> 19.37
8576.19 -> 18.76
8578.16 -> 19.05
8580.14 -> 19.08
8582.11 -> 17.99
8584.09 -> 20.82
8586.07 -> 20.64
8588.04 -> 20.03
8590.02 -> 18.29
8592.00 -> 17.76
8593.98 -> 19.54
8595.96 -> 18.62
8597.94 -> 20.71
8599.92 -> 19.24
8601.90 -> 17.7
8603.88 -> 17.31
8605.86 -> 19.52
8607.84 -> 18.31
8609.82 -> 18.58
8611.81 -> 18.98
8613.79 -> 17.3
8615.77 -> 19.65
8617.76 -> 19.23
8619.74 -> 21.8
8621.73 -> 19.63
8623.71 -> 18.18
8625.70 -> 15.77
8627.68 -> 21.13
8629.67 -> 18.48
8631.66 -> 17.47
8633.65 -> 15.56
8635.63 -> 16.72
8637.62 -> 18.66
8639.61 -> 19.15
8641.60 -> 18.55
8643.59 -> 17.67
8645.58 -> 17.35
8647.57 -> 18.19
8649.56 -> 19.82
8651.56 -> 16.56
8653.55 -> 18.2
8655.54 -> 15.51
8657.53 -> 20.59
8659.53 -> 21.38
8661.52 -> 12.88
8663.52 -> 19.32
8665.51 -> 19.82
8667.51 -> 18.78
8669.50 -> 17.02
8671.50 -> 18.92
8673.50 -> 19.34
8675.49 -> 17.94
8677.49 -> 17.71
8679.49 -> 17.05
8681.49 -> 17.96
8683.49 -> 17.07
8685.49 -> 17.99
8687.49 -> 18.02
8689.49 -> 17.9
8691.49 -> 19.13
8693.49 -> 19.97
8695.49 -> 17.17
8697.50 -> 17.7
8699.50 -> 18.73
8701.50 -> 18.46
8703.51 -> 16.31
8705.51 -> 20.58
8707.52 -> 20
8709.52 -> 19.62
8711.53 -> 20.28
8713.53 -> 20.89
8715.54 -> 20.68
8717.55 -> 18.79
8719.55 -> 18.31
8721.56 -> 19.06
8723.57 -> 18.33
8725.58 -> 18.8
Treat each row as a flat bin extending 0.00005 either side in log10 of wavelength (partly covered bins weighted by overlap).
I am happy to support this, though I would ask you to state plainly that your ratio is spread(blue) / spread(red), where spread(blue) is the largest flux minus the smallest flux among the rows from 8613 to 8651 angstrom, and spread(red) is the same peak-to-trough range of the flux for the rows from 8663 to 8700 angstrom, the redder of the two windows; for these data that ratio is 2.1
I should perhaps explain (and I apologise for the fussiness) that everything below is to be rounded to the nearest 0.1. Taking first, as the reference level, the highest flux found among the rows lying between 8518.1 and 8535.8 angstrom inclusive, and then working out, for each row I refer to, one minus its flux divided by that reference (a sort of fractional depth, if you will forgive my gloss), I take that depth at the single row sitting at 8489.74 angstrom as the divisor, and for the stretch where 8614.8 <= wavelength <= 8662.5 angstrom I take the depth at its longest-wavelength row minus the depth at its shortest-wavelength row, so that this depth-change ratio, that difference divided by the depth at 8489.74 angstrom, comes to 1.5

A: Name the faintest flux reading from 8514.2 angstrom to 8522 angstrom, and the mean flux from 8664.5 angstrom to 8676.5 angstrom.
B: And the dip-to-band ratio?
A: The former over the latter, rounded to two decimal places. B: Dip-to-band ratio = 0.97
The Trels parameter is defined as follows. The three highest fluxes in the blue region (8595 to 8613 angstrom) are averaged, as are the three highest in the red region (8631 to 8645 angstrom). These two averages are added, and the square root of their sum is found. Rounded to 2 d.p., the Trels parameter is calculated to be 6.21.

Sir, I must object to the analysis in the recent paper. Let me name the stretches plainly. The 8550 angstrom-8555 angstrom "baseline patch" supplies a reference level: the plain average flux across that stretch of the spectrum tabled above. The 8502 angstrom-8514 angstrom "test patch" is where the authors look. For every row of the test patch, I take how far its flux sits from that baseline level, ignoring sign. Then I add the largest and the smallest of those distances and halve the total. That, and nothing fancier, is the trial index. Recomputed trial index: 0.71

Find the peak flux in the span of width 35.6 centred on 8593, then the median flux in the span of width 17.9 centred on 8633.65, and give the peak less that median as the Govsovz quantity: 2.3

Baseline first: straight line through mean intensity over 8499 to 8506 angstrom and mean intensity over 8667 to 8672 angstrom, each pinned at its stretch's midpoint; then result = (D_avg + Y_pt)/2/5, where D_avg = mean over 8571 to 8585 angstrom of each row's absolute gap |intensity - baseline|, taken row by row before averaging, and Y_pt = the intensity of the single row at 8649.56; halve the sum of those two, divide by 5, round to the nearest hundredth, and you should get 2.10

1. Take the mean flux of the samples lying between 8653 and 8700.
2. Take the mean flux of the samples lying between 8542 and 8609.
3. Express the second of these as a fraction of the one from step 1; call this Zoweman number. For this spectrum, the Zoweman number 1.06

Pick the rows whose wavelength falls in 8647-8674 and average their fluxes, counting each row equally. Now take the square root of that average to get 4.28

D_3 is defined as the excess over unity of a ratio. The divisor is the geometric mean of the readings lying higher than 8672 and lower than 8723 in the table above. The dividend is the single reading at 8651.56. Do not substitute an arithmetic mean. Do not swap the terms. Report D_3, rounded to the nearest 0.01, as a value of -0.11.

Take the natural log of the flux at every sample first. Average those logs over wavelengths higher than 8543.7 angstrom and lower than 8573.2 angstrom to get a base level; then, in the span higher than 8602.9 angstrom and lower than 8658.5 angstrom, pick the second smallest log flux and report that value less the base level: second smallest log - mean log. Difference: -0.22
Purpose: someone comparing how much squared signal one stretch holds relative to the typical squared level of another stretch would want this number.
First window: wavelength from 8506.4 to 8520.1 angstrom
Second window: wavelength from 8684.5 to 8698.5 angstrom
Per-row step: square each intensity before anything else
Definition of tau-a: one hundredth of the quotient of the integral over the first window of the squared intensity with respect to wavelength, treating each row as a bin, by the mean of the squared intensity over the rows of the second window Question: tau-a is 0.151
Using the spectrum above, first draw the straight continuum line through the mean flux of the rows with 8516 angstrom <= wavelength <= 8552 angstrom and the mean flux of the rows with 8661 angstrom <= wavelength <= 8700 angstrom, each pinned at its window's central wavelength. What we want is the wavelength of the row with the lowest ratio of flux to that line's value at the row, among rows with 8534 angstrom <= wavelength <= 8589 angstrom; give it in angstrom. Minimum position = 8548.59 angstrom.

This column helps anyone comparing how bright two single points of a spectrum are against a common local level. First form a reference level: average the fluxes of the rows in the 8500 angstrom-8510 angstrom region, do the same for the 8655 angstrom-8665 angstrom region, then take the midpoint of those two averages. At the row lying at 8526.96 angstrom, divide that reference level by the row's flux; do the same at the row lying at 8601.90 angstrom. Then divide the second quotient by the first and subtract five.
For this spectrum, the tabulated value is -3.93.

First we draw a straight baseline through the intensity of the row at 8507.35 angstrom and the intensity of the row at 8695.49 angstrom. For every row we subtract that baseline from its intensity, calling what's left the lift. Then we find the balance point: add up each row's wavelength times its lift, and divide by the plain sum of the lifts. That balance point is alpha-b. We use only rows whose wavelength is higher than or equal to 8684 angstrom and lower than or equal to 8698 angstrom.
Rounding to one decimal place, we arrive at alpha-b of 8691.6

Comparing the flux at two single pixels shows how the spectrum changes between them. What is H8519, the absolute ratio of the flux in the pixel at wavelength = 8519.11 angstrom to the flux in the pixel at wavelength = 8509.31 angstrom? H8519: 0.91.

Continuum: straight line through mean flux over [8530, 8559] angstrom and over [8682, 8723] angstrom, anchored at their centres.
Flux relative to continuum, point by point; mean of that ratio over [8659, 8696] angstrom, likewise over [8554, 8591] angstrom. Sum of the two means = 1.96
